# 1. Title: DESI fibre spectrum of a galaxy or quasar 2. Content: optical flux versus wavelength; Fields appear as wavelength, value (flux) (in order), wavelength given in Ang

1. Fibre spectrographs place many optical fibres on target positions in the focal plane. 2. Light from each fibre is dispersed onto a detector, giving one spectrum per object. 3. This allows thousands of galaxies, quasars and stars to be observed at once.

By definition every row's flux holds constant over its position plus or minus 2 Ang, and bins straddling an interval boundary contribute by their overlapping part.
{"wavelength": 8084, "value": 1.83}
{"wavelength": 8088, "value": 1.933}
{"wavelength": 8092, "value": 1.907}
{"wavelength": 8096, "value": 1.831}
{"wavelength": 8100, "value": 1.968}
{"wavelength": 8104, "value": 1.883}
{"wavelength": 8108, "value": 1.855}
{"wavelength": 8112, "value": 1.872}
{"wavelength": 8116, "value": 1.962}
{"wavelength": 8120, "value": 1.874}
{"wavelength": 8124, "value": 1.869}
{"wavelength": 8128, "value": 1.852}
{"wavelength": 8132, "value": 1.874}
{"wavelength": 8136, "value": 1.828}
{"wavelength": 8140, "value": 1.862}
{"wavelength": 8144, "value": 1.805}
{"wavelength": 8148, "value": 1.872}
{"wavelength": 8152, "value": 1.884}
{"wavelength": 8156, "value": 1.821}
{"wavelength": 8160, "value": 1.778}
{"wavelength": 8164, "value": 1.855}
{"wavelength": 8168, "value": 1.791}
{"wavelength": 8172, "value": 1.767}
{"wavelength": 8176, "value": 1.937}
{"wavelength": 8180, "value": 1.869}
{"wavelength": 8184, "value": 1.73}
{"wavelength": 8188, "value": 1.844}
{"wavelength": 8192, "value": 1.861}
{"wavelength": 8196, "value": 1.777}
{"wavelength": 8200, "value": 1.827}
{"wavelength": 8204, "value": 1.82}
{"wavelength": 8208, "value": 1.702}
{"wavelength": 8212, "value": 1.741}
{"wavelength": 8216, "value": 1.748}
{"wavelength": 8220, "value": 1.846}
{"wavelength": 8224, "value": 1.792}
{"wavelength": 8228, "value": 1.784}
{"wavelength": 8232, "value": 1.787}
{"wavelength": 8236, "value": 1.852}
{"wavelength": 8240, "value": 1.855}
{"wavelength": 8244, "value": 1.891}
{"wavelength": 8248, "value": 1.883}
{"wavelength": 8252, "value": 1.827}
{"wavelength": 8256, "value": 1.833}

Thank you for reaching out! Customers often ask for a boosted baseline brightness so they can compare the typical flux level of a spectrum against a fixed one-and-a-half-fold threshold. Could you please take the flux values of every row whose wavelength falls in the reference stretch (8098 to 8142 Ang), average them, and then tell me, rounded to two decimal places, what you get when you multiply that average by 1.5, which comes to 2.82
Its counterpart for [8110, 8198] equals 2.77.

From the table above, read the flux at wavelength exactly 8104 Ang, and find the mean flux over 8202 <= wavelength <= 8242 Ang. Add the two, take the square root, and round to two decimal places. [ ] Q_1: 1.92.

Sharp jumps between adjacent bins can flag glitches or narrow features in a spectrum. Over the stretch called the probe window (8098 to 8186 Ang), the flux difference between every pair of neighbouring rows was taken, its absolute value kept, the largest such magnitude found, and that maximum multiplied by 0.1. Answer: 0.017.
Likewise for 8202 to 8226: 0.012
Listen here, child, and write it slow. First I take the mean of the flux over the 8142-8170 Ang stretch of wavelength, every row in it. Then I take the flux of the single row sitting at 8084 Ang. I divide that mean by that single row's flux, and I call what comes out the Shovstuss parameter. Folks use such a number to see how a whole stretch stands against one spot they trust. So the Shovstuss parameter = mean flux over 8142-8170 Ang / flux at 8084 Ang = 1.00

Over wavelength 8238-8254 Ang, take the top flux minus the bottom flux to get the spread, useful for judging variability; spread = 0.064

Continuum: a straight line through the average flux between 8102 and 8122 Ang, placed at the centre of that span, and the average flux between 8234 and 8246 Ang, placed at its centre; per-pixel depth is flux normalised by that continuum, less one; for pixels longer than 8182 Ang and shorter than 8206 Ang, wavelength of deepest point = 8184 Ang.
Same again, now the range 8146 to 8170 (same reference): 8160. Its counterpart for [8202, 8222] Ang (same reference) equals 8208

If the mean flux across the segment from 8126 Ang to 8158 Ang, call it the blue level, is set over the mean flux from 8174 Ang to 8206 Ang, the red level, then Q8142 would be 1.01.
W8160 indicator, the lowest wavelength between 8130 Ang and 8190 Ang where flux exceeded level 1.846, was 8132 Ang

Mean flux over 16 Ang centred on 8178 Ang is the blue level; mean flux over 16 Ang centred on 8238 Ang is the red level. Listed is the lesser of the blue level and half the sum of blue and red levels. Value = 1.83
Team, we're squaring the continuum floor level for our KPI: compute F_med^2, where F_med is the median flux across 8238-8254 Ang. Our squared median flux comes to 3.49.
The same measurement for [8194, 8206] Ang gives 3.31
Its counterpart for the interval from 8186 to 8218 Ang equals 3.23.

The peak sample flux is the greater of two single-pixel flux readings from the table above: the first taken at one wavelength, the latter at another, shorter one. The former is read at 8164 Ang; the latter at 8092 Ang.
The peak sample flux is 1.91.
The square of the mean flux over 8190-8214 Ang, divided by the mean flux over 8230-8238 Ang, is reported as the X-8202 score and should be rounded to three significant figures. 1.76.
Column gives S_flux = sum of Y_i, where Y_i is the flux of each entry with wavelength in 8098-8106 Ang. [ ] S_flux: 3.9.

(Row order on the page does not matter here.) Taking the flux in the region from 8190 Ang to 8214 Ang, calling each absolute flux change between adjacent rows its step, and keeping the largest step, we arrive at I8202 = 0.118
